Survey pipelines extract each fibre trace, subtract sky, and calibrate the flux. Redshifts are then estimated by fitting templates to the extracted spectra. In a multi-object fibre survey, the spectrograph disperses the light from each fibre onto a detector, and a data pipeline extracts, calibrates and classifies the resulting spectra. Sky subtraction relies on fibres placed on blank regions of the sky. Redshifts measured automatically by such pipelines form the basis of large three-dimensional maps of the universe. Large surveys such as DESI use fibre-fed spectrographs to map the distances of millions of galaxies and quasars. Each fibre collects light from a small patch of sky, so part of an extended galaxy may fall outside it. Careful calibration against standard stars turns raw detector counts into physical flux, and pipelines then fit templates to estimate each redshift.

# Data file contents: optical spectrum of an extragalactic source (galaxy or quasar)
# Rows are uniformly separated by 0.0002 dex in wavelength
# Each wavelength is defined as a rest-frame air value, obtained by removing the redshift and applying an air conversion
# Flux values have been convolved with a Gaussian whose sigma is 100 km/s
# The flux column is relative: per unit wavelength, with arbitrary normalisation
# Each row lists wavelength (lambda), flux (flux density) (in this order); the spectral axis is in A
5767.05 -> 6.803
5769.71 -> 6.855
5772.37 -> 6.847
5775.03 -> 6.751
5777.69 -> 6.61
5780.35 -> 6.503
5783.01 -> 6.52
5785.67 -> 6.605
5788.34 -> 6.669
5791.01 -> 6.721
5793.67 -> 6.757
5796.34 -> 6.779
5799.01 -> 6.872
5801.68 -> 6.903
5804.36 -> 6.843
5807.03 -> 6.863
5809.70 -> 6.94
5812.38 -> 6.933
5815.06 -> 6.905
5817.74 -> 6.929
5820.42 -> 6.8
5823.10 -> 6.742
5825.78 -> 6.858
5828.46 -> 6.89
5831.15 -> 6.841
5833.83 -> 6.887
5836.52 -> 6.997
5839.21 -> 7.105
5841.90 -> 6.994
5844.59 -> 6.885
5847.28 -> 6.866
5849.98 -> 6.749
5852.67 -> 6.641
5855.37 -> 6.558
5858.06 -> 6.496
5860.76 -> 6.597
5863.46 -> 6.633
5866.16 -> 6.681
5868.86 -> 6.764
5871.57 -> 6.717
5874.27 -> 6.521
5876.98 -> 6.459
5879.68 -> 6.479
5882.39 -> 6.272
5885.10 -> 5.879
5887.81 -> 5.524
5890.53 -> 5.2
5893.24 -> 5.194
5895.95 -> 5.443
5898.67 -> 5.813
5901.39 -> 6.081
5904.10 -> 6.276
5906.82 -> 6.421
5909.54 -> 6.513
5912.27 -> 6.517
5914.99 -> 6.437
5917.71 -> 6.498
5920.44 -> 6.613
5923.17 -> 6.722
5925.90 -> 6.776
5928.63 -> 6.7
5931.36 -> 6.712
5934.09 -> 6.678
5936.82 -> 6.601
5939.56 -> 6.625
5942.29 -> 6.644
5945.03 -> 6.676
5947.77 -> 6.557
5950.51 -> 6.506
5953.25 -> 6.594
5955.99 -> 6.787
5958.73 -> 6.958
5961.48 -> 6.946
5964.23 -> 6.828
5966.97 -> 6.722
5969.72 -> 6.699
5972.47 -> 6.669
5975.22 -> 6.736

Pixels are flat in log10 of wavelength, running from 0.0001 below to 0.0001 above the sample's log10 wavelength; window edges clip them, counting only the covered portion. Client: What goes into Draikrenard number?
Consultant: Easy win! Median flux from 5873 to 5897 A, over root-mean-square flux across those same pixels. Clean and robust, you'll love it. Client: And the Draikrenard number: 0.99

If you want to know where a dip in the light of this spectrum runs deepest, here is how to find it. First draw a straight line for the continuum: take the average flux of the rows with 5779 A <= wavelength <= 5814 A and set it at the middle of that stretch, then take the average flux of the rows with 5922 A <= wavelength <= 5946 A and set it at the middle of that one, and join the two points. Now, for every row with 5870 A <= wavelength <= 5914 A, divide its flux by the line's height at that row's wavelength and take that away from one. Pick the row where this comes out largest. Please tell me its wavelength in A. 5893.24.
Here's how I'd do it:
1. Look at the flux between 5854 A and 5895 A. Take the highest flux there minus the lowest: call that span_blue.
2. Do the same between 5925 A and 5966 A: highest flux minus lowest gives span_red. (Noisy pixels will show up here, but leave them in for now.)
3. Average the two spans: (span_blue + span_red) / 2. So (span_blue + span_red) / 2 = 1.0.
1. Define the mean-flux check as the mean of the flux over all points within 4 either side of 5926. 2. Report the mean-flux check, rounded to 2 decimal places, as 6.73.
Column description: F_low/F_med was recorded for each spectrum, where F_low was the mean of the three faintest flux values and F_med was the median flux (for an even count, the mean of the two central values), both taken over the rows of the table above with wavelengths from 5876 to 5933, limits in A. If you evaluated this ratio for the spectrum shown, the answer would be 0.82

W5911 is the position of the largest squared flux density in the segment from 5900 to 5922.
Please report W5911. 5920.44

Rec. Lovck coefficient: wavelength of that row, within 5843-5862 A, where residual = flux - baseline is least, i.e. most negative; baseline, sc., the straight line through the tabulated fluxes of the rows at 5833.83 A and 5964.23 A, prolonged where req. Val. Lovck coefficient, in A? 5858.06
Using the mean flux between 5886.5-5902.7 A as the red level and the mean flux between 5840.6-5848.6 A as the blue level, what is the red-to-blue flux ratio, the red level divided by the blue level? 0.80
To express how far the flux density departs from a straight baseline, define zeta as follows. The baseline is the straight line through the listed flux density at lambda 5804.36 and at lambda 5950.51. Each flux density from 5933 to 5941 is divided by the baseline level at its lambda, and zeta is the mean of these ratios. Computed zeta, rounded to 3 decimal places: 1.015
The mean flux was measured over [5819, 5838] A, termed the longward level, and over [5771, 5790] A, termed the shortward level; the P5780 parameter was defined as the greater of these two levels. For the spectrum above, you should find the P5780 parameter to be 6.86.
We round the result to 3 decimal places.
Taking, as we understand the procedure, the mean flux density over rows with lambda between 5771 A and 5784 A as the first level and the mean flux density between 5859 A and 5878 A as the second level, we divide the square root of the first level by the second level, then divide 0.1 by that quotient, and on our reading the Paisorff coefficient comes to 0.257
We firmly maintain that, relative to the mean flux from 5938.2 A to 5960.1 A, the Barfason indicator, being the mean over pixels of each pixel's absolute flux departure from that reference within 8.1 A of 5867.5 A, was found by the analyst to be 0.07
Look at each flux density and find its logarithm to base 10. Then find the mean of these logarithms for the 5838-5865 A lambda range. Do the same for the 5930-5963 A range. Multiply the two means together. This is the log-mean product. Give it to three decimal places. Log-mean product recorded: 0.684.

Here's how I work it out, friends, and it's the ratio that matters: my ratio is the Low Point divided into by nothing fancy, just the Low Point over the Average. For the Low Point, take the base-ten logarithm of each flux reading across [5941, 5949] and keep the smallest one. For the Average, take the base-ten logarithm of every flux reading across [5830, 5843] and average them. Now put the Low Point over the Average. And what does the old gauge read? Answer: 0.969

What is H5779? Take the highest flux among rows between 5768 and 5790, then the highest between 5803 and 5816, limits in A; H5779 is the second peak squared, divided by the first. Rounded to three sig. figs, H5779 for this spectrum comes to 7.03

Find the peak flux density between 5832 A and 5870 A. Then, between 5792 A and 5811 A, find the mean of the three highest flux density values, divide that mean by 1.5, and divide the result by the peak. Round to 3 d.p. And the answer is 0.648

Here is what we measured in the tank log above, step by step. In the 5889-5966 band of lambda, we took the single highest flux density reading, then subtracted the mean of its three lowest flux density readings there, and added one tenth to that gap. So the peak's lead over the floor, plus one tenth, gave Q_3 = 1.78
